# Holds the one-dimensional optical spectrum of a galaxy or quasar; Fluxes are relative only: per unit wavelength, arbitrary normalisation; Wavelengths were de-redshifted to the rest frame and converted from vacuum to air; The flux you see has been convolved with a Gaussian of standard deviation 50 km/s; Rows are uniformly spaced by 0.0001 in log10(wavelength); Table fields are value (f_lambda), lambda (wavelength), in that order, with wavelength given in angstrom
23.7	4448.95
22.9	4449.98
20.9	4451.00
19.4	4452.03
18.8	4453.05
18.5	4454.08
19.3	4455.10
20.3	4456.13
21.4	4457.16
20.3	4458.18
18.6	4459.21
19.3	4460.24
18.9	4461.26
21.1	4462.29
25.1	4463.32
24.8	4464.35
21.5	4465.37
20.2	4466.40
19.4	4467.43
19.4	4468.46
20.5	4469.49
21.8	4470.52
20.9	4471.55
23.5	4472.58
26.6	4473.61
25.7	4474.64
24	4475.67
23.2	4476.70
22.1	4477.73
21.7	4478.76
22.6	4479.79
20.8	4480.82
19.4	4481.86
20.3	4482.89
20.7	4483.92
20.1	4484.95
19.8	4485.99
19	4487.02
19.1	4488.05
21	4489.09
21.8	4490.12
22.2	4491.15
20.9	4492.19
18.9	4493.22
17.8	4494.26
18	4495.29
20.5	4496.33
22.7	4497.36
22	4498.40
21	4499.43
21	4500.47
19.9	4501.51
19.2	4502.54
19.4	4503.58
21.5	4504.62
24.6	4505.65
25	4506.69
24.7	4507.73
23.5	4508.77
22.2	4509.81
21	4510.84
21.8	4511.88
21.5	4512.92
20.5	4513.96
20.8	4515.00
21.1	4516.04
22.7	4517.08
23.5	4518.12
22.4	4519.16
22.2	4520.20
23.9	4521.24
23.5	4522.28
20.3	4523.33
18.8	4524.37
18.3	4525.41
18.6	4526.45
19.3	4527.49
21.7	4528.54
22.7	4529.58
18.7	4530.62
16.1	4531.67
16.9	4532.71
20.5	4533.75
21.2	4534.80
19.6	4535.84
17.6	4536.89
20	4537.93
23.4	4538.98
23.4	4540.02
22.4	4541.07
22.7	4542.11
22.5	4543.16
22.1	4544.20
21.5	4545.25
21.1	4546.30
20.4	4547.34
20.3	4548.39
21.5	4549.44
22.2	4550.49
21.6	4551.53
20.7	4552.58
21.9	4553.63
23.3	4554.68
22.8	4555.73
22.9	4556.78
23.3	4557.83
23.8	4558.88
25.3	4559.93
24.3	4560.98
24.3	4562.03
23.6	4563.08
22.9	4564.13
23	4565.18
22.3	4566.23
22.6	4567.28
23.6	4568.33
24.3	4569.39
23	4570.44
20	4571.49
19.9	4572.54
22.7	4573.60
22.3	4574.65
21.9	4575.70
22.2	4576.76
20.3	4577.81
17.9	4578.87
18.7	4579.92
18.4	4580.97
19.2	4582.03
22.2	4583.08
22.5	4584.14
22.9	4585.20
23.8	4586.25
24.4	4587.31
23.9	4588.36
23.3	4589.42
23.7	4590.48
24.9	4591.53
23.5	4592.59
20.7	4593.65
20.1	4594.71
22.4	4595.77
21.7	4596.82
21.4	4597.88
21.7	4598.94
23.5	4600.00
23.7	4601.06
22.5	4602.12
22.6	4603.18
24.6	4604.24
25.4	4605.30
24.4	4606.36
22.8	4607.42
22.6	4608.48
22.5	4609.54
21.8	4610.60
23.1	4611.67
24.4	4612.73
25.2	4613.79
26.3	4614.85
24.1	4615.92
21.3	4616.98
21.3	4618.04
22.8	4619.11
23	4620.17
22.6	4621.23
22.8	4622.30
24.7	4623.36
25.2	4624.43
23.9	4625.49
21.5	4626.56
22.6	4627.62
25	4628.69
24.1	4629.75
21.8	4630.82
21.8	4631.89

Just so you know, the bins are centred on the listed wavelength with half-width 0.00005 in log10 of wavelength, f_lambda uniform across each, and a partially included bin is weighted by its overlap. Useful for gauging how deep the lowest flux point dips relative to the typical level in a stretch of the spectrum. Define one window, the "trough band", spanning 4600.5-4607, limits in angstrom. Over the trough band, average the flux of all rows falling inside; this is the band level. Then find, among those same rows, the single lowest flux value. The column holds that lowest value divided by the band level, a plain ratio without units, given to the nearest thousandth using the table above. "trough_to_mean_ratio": 0.943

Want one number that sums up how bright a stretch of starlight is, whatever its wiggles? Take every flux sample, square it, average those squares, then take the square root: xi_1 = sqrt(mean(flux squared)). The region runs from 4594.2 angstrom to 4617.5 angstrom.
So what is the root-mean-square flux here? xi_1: 23.1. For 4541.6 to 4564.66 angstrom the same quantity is 22.5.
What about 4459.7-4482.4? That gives 22.0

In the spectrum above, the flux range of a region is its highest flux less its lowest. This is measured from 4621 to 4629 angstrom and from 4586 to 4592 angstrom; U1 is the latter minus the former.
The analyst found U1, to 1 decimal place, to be -2.1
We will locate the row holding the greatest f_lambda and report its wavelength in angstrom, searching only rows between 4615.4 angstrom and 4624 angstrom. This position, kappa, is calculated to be 4623.36 angstrom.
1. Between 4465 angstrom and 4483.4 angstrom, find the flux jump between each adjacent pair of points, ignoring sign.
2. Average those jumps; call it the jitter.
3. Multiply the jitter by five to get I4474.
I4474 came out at 6.2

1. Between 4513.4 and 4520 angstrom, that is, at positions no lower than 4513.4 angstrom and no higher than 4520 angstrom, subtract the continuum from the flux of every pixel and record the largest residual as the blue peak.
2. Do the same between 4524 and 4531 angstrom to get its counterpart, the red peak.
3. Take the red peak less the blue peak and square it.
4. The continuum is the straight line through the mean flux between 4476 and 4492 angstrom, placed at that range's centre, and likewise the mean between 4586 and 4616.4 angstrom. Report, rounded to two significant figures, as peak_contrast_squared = 1.1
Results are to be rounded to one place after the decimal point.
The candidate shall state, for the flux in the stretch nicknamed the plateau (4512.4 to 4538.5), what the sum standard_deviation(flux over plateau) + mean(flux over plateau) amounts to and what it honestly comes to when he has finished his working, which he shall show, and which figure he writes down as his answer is 22.6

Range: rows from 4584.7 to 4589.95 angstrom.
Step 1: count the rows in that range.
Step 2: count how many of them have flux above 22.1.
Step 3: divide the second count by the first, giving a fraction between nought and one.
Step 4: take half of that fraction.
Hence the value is 0.50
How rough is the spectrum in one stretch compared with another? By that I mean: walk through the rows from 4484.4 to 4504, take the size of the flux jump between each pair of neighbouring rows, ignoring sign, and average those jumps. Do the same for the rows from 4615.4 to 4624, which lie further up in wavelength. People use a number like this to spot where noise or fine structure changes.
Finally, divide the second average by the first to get 1.0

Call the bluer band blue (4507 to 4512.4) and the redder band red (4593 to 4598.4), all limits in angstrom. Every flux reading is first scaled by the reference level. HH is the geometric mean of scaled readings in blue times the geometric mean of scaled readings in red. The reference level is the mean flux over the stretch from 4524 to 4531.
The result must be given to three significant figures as 1.23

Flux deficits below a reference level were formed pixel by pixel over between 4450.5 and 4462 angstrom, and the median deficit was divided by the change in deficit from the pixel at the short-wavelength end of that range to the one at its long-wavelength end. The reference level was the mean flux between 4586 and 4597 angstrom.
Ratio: 1.8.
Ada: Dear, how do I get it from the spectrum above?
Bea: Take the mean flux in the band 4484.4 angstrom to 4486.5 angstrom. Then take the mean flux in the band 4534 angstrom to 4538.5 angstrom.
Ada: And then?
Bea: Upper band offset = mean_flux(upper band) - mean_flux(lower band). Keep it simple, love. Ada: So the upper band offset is 0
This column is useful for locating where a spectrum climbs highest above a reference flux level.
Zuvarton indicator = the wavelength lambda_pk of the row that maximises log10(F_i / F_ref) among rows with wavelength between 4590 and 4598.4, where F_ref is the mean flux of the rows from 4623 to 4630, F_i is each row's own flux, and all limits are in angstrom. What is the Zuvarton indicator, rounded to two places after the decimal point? 4591.53 angstrom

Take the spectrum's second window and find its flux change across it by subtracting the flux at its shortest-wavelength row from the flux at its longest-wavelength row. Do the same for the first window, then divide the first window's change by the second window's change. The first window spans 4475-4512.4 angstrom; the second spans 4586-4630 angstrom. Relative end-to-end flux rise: -7.3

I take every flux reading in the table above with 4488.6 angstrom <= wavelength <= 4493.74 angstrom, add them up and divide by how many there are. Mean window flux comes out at 21.0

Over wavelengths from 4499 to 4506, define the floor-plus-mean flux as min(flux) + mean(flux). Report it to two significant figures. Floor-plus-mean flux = 40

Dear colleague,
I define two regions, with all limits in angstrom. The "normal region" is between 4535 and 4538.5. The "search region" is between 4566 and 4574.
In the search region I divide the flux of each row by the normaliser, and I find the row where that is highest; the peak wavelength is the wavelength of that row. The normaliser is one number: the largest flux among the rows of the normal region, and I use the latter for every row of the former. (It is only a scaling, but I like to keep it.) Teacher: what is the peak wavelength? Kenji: 4569.39 angstrom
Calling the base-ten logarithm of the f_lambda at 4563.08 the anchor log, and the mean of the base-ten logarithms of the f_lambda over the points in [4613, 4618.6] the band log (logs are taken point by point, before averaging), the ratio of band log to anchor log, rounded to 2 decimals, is 1.00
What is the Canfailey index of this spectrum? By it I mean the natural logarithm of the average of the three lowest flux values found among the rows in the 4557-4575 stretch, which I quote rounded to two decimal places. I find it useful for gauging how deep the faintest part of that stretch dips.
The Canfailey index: 3.03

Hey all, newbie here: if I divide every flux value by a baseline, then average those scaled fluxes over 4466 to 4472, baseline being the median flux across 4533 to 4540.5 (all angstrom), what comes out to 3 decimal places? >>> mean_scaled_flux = 0.993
